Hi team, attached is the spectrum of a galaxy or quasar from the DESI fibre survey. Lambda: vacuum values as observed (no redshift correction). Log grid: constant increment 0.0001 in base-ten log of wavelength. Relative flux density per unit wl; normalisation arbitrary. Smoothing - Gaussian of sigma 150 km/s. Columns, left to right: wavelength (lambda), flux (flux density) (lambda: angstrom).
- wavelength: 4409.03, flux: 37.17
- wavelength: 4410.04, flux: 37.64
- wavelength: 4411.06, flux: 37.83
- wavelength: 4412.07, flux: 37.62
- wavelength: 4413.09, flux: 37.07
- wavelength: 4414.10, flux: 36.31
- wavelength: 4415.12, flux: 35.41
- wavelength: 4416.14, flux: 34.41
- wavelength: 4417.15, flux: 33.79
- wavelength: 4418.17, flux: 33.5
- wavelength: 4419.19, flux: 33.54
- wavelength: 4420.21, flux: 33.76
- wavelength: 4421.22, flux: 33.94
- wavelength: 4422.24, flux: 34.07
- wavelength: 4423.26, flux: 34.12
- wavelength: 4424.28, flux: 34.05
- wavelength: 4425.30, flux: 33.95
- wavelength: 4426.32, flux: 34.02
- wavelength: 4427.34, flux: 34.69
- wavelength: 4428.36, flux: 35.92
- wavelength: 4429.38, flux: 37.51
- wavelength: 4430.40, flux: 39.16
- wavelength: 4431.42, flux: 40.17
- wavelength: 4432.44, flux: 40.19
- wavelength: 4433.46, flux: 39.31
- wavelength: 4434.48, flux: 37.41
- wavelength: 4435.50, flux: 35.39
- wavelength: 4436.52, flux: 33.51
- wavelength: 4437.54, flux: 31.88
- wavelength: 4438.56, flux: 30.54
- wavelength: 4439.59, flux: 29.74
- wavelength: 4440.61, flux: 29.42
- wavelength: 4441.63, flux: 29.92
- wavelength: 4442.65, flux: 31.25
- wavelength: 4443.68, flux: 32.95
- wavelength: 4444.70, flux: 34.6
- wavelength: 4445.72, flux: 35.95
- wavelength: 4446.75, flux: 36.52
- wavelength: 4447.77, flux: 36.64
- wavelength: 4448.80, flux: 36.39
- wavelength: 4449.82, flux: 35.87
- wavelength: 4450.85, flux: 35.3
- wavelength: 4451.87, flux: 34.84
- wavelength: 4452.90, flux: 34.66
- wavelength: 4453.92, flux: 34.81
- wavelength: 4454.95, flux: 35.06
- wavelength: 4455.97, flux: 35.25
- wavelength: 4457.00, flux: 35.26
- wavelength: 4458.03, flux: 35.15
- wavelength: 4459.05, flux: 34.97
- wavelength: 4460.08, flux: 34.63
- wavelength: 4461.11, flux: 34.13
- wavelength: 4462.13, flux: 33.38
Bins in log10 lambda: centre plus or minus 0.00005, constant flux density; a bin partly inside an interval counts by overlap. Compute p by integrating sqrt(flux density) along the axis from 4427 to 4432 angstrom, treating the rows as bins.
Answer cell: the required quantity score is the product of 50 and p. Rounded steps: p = 30.7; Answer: 1533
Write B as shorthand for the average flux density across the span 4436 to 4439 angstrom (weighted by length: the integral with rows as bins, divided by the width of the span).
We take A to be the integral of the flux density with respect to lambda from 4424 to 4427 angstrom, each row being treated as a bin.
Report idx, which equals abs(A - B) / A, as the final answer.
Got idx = 0.686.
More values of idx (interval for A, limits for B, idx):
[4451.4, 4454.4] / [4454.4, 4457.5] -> 0.663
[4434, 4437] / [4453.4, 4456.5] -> 0.670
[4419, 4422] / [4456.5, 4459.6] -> 0.654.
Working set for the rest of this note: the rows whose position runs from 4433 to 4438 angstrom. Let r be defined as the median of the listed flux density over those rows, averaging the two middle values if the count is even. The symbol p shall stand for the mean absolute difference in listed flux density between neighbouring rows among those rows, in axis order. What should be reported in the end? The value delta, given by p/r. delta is 0.052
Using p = 1.9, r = 35.4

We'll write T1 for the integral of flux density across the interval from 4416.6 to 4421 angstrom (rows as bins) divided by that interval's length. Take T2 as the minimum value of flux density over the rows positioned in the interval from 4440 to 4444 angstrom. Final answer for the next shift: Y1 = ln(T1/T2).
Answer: 0.14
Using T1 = 33.7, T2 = 29.42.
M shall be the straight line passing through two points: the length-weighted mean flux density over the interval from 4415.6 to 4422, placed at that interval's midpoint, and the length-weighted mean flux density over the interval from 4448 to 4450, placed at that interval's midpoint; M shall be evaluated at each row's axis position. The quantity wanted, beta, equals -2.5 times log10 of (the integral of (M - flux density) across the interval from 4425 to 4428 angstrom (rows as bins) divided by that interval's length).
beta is 2.2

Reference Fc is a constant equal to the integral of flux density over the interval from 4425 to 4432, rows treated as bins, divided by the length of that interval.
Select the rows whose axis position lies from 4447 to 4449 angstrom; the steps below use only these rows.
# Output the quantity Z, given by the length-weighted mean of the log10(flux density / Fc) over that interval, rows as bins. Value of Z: 0.00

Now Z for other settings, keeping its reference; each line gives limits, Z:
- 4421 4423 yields -0.03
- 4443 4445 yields -0.04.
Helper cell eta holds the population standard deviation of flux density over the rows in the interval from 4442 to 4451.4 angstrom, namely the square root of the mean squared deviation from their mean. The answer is 1.7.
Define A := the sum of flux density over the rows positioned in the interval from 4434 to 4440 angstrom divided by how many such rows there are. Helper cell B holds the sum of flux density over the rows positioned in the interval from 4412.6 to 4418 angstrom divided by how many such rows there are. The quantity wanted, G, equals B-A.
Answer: 2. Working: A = 33.1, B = 35.4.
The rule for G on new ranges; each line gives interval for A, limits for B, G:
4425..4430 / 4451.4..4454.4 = 0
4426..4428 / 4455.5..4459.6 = 1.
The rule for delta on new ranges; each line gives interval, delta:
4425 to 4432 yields 0.029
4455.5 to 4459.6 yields 0.003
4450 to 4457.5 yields 0.006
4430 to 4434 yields 0.016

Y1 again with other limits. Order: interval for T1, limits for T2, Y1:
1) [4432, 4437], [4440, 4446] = 0.23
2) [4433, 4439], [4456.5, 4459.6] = -0.01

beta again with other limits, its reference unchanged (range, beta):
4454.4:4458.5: -0.5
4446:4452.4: 1.3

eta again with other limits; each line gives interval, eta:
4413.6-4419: 1.0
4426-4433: 2.4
